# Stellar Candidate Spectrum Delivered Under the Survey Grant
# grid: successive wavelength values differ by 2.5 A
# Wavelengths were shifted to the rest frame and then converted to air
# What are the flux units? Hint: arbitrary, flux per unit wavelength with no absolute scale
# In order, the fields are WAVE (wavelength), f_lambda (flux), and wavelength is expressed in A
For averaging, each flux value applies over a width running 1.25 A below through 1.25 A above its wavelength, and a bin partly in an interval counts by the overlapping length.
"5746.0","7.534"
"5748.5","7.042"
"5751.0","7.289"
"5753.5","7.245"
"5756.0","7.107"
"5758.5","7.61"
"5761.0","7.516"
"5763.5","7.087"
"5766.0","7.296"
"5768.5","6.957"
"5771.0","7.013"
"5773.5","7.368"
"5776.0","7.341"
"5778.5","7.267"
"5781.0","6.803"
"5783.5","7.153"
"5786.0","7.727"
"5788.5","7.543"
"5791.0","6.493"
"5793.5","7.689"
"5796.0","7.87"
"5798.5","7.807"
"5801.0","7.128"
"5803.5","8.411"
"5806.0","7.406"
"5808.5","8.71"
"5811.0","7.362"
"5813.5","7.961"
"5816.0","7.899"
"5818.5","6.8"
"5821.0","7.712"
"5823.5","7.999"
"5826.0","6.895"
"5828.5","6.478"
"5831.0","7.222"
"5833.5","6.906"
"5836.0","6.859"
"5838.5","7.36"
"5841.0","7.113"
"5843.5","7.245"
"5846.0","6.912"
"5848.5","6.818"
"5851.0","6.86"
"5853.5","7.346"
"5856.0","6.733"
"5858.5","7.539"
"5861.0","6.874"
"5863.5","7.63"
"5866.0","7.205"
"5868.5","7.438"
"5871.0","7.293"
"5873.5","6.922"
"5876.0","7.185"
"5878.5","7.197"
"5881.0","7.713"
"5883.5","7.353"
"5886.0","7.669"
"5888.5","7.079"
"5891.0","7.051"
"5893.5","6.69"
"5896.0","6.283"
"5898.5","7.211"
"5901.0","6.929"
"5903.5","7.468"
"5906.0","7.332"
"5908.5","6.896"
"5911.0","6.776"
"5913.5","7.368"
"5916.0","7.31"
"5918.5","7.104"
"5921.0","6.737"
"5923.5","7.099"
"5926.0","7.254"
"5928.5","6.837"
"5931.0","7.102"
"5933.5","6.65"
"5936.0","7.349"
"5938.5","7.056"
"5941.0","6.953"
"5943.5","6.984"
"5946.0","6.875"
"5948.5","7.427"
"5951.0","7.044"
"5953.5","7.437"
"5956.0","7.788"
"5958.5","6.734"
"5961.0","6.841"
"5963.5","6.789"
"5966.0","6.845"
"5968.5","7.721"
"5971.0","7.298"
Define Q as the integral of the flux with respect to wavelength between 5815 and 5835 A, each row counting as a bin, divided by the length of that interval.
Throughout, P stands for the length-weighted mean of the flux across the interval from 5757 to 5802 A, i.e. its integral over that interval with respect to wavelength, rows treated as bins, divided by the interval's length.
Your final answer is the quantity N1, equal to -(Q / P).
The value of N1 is -0.99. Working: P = 7.31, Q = 7.23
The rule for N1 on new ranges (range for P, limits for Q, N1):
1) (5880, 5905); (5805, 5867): -1.02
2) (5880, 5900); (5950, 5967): -0.99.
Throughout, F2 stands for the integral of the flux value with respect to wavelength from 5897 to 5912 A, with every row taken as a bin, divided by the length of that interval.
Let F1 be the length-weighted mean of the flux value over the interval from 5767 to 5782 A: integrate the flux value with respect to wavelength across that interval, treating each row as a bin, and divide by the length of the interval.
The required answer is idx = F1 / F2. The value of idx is 1.01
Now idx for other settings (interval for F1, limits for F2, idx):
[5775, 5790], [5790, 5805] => 0.96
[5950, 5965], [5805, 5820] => 0.92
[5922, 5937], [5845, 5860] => 1.00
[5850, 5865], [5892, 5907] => 1.03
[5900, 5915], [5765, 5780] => 0.99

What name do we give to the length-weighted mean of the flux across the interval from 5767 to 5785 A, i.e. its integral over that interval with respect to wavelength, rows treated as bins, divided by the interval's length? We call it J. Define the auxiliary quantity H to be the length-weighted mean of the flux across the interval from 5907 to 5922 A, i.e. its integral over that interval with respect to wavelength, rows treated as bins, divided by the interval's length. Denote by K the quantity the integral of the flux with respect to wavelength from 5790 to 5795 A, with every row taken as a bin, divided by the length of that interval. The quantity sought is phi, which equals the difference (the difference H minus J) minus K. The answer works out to -7.3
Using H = 7.04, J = 7.14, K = 7.16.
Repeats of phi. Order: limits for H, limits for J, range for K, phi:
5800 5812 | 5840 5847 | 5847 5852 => -6.1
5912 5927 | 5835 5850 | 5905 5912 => -6.9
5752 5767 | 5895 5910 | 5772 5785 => -6.9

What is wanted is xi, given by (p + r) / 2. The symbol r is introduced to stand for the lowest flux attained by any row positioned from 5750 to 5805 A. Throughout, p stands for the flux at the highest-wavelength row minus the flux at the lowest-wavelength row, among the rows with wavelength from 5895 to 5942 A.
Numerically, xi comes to 3.6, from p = 0.67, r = 6.493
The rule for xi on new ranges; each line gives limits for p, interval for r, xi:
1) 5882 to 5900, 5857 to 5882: 3.4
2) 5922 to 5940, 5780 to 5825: 3.2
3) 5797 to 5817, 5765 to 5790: 3.4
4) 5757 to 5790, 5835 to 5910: 3.1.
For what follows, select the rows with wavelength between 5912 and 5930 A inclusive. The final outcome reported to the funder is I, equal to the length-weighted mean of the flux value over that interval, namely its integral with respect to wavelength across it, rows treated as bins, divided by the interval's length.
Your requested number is 7.1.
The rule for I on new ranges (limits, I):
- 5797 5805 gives 7.8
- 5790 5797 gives 7.4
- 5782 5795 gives 7.3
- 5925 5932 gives 7.1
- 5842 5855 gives 7.0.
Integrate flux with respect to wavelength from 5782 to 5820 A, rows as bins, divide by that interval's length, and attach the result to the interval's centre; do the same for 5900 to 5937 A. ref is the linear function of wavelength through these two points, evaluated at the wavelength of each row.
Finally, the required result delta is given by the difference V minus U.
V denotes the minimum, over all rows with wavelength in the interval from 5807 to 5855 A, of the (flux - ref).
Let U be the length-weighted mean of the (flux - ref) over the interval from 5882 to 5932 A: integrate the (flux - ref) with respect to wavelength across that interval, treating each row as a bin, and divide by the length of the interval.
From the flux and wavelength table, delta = -0.9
